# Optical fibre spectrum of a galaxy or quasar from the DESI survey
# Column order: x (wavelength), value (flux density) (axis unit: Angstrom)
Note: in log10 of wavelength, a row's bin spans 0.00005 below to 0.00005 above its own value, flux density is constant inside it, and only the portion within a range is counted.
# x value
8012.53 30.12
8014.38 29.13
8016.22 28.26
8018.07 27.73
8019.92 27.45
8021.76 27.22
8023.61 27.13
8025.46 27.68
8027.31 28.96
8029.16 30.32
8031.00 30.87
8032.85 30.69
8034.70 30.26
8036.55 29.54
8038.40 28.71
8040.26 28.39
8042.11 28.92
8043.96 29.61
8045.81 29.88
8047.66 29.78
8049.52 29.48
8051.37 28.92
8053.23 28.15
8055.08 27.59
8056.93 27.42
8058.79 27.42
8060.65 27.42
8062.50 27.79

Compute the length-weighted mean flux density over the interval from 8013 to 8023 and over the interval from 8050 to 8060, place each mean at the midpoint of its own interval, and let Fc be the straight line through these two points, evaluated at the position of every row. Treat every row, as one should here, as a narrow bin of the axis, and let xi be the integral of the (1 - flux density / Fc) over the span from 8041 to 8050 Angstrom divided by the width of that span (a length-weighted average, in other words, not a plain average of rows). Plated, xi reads -0.055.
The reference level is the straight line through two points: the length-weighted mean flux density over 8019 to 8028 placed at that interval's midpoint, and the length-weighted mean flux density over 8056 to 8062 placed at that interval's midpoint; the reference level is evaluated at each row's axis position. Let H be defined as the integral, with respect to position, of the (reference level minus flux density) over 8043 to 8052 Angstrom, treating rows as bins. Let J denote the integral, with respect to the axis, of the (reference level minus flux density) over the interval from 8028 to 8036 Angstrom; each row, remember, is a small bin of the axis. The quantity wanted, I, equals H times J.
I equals 415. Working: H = -18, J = -22.7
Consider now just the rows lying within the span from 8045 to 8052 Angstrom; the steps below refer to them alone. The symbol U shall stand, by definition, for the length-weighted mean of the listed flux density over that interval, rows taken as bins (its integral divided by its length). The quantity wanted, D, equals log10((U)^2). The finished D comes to 2.94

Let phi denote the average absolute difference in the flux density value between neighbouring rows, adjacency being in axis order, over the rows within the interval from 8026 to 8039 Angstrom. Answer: 0.68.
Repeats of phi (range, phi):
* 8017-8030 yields 0.63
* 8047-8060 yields 0.39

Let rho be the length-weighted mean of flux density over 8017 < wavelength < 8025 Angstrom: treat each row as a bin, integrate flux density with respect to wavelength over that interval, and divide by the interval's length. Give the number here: 27.4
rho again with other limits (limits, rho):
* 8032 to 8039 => 29.8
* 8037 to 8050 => 29.2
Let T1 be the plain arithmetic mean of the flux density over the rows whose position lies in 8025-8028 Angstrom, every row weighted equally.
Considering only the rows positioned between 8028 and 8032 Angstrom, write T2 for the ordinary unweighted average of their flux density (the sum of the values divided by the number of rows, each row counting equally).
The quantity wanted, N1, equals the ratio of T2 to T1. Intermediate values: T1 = 28.3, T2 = 30.6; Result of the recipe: 1.08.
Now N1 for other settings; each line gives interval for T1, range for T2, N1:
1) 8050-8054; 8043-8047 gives 1.04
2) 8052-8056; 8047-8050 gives 1.06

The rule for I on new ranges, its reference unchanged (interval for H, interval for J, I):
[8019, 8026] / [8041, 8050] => -38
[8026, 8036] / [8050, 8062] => 121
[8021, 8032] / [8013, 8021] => 52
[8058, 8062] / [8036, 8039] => 0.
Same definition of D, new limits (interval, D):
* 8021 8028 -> 2.88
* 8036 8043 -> 2.92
